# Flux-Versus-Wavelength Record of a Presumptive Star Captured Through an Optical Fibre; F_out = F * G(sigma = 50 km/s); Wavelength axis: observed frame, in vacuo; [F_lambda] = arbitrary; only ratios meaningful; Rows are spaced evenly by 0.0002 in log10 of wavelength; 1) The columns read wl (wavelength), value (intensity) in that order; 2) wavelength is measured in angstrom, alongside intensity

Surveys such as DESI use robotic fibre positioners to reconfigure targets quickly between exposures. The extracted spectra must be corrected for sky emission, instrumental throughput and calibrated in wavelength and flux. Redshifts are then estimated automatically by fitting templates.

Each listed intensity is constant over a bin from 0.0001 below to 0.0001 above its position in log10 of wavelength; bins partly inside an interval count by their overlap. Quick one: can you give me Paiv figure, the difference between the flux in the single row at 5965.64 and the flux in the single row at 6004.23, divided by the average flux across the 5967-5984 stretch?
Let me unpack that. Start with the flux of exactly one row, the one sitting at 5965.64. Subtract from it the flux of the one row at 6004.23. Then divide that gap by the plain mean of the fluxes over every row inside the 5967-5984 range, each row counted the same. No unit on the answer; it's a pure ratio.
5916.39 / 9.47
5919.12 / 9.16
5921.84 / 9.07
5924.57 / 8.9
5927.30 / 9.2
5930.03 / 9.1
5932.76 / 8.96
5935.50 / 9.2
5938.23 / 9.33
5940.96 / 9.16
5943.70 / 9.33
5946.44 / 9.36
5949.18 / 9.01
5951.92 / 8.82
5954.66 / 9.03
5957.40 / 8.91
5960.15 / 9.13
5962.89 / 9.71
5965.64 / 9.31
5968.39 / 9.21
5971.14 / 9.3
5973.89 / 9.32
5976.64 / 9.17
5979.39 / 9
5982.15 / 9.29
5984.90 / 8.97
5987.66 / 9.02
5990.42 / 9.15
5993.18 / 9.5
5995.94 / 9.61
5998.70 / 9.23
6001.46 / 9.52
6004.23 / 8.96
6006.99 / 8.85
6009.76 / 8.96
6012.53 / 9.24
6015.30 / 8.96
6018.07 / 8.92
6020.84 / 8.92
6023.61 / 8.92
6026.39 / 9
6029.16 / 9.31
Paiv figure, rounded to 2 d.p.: 0.04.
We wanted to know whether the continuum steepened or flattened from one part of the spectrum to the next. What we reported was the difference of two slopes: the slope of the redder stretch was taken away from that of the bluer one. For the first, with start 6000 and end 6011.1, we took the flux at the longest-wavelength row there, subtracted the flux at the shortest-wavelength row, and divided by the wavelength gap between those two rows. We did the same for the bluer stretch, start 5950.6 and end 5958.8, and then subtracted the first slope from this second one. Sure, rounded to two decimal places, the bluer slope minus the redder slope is 0.08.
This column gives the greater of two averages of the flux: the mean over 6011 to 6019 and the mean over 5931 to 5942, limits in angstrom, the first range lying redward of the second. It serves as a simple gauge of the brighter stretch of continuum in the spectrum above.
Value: 9.163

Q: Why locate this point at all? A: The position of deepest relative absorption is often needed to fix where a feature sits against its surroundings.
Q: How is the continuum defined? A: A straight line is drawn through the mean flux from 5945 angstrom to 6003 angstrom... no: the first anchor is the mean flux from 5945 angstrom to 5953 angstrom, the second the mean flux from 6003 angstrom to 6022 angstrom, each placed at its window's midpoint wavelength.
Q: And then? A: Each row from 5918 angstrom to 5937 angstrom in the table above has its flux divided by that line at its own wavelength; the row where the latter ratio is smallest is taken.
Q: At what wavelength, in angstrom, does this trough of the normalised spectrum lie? 5924.57 angstrom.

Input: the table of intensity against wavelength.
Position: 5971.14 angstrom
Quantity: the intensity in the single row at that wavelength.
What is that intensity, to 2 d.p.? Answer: 9.30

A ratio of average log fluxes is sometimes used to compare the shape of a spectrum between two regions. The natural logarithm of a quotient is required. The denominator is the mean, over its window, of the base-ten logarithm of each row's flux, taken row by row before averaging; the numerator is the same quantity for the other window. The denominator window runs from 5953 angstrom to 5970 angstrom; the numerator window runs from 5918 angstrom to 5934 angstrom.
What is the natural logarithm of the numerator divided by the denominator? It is -0.007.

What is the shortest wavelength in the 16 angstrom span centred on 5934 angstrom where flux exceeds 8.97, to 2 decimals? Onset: 5927.30 angstrom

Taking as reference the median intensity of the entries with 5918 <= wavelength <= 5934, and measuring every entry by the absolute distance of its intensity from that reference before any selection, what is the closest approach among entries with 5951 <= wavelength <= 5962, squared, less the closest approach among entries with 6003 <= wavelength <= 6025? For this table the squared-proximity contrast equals -0.12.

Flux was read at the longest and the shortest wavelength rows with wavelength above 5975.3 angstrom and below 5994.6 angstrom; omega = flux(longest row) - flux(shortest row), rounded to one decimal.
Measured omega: 0.3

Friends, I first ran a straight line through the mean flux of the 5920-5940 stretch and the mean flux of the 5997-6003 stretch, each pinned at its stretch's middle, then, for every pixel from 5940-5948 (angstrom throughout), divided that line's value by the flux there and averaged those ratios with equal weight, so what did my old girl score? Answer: 0.987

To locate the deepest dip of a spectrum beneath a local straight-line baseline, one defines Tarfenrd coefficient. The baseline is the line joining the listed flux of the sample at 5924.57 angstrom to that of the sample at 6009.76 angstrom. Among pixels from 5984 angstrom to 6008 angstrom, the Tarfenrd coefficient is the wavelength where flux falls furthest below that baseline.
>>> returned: 6006.99 angstrom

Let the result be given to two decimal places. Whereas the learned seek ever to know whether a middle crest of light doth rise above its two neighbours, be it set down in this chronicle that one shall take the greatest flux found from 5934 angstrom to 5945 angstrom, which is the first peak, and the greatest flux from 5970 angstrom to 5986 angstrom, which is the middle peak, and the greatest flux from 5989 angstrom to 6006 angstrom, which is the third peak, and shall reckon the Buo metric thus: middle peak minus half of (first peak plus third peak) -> -0.15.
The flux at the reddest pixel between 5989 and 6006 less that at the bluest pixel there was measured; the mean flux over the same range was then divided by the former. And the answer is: -49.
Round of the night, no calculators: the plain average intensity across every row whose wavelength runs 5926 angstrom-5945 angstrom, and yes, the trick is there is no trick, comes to 9.18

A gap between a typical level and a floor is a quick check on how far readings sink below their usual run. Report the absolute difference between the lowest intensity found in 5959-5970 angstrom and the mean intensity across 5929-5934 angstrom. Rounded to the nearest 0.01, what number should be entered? 0.10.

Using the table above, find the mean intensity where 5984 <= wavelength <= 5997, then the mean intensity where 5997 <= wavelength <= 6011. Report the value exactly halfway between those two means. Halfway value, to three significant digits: 9.18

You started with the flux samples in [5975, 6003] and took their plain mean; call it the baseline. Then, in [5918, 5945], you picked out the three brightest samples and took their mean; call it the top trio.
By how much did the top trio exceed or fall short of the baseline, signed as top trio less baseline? 0.04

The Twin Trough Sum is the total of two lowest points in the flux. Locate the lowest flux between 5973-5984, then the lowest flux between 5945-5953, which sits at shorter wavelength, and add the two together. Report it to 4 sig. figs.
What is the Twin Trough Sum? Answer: 17.82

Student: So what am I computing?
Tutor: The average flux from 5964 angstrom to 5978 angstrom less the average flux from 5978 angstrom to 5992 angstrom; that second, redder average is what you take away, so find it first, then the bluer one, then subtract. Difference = 0.18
